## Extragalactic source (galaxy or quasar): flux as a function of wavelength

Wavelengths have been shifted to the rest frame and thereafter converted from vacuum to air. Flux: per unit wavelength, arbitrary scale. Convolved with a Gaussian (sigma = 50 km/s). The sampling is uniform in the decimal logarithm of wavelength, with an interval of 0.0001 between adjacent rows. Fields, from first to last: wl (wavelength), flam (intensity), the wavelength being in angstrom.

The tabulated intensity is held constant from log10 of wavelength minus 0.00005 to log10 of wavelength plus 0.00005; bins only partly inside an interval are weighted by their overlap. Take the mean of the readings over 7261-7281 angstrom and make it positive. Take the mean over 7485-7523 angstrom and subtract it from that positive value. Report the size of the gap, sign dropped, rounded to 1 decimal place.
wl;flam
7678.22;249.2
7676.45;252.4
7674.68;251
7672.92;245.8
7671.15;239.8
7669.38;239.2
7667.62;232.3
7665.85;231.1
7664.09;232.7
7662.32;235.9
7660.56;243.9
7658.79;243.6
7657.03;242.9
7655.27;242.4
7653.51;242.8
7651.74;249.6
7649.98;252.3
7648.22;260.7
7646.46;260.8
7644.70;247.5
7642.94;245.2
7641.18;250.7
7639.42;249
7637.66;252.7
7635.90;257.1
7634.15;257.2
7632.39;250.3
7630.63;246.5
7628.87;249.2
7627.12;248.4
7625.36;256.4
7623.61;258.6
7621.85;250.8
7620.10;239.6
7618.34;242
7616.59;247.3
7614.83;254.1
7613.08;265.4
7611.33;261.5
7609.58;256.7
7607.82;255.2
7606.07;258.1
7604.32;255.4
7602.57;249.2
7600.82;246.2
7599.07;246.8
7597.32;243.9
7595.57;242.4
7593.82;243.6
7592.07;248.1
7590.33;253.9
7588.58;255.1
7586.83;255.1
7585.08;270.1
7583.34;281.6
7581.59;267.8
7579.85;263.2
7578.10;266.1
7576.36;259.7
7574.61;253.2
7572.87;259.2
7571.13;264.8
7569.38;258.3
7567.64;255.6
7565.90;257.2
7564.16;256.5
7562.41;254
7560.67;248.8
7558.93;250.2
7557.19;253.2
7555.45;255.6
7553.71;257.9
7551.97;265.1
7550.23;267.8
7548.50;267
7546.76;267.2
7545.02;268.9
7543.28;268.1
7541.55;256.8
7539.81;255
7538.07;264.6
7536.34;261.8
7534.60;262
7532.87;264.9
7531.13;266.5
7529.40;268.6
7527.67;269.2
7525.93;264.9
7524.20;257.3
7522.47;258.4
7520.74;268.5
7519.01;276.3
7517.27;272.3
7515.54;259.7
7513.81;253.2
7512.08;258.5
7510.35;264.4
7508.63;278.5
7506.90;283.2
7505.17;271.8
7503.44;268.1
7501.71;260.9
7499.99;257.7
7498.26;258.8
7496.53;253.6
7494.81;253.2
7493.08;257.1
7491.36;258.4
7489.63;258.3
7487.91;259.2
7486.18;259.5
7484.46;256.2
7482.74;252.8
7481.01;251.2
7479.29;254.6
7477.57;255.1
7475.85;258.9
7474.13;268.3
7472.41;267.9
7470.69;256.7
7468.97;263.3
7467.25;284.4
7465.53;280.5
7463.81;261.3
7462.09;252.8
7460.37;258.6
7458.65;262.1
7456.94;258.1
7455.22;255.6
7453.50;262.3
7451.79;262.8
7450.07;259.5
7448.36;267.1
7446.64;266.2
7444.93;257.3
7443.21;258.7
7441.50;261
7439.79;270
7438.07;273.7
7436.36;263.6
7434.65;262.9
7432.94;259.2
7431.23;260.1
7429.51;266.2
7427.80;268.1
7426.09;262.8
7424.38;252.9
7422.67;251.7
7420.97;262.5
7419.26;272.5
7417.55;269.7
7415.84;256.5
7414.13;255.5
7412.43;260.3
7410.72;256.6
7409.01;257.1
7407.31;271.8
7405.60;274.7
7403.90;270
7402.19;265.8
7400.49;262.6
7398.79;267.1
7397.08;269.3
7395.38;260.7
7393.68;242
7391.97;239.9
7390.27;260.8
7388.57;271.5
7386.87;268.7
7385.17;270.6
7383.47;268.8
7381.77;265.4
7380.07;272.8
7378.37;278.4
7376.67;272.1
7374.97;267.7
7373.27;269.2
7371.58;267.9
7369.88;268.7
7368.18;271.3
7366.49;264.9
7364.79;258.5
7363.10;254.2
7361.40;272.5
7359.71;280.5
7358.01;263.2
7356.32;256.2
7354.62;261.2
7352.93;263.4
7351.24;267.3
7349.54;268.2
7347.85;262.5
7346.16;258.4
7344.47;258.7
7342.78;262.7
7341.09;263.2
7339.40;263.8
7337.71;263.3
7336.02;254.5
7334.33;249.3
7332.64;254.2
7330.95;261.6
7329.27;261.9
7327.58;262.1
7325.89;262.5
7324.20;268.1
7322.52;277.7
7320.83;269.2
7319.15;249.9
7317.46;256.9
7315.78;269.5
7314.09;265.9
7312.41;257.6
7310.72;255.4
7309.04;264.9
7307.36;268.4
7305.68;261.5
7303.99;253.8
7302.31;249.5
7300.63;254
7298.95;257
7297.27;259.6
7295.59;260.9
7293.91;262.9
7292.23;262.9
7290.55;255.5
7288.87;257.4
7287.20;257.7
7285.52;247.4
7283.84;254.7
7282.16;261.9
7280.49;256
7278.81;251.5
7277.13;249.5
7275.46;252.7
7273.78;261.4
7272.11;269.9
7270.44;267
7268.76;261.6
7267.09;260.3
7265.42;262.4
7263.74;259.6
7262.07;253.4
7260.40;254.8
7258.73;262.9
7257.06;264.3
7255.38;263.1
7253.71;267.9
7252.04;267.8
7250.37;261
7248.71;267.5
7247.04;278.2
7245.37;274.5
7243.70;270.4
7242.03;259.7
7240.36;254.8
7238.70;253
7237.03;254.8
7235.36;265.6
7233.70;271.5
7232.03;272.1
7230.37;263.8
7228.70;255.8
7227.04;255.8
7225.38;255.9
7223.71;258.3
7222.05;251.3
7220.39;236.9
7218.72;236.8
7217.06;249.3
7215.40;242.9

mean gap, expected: 4.4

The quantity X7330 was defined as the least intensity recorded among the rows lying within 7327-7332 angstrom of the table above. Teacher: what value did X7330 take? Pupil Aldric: 261.6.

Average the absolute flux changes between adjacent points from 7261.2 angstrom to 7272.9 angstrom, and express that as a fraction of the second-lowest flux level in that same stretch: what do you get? 0.013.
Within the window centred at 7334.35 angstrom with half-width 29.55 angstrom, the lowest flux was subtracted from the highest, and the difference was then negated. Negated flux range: -31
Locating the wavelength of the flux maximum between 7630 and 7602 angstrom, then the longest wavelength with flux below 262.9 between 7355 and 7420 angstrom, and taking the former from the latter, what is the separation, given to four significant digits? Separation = -197.2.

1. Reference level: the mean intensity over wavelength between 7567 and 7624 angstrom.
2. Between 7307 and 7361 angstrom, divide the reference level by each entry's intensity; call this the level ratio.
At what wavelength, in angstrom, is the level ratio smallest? 7359.71 angstrom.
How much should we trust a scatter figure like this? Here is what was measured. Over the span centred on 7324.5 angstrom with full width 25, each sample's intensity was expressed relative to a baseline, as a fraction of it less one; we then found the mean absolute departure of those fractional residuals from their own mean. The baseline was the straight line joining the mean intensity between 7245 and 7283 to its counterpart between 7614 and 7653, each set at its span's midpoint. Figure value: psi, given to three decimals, 0.023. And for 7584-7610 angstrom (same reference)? 0.023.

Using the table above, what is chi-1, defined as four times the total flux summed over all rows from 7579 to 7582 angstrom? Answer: 2124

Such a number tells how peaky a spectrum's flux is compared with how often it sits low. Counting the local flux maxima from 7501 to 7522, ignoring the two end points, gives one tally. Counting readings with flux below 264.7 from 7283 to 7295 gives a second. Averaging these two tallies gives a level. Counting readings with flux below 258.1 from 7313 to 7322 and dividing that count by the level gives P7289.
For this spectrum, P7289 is 0.44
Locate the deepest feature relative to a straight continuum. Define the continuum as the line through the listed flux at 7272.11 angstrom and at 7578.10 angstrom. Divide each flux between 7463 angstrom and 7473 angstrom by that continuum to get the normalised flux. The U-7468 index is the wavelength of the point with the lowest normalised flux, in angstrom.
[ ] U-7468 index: 7470.69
